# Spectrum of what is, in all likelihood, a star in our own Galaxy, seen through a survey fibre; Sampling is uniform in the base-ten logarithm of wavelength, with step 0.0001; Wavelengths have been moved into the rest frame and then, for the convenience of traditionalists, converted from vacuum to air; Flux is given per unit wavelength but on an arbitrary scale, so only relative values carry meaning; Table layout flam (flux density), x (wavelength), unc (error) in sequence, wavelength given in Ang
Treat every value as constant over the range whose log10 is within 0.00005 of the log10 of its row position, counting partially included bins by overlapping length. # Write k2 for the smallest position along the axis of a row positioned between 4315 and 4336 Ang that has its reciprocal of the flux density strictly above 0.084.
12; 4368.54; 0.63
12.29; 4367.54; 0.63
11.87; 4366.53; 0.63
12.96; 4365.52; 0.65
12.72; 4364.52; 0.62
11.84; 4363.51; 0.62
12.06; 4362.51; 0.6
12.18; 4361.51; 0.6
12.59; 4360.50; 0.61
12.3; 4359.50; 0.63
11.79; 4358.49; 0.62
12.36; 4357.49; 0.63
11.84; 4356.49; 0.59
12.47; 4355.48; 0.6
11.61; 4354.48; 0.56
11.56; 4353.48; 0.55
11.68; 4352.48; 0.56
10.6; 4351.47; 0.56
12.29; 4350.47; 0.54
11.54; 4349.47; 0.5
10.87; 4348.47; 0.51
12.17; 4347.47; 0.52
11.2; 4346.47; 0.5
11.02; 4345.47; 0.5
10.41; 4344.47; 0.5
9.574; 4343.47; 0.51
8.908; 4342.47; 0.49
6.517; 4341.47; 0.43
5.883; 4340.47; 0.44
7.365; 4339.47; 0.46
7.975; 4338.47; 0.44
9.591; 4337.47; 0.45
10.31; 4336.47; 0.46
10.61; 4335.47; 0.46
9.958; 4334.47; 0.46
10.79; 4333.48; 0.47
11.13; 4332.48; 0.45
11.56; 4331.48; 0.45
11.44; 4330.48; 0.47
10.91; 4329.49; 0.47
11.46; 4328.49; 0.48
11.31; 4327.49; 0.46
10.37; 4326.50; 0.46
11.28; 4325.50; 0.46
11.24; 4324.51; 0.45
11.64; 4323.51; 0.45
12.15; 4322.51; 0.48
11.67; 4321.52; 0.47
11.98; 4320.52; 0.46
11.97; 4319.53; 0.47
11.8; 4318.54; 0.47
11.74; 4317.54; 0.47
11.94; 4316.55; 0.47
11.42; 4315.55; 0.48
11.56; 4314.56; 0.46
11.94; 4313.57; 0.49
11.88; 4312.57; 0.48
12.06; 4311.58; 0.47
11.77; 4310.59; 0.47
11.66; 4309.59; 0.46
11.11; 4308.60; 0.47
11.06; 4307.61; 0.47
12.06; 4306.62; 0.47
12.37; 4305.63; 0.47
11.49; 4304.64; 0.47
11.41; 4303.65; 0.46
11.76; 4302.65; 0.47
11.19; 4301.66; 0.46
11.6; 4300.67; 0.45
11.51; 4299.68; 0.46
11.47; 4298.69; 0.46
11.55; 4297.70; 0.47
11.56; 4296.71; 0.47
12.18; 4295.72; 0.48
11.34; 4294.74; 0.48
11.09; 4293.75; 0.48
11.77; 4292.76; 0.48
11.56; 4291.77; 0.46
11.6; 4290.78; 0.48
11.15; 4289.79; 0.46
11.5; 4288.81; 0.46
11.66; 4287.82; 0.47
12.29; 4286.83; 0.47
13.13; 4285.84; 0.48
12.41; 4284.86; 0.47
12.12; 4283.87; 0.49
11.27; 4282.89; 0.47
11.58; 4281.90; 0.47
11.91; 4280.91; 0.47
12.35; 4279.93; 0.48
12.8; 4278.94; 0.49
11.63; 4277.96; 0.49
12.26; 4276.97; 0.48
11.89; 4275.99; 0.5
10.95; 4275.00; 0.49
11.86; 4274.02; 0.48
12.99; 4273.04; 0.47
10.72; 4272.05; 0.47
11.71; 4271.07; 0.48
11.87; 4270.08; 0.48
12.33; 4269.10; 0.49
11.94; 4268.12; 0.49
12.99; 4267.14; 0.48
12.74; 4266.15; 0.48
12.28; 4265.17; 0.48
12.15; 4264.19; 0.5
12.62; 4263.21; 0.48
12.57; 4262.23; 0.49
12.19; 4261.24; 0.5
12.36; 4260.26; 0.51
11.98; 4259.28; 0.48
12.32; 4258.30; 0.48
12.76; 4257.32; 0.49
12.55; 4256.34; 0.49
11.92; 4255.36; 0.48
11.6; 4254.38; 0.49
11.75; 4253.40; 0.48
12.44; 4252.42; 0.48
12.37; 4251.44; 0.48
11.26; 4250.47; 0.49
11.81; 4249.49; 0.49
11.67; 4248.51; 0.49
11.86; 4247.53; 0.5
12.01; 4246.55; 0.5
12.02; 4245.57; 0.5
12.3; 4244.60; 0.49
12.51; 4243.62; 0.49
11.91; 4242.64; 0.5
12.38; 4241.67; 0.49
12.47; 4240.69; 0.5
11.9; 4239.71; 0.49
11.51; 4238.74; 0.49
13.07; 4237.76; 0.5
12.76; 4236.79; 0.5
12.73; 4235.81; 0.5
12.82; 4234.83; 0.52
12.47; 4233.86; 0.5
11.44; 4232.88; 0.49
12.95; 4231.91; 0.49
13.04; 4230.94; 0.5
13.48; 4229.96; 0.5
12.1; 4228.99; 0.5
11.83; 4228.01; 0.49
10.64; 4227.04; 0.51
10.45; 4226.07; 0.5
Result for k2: 4315.55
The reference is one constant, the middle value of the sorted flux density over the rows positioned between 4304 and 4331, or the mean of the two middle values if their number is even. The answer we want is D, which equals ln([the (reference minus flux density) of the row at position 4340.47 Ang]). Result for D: 1.8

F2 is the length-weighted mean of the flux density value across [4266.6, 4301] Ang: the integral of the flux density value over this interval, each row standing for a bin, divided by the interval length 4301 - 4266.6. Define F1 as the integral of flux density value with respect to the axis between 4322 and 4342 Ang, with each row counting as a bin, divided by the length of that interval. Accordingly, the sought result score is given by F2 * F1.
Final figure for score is 120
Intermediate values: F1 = 10.2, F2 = 11.85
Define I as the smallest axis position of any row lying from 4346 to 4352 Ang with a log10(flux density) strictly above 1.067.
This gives 4347.47 Ang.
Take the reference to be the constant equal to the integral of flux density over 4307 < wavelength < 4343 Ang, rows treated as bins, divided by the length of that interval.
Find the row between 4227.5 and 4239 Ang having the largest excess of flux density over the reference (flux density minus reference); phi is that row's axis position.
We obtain 4229.96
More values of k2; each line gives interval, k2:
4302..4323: 4302.65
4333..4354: 4333.48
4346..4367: 4346.47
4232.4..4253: 4232.88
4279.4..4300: 4281.90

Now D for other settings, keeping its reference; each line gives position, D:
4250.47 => -0.9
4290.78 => -2.8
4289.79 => -0.7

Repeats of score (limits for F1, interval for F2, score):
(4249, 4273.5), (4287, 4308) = 141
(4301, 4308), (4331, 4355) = 119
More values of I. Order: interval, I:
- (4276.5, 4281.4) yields 4276.97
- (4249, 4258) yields 4249.49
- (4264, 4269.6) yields 4264.19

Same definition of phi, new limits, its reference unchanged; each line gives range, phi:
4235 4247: 4237.76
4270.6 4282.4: 4273.04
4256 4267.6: 4267.14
